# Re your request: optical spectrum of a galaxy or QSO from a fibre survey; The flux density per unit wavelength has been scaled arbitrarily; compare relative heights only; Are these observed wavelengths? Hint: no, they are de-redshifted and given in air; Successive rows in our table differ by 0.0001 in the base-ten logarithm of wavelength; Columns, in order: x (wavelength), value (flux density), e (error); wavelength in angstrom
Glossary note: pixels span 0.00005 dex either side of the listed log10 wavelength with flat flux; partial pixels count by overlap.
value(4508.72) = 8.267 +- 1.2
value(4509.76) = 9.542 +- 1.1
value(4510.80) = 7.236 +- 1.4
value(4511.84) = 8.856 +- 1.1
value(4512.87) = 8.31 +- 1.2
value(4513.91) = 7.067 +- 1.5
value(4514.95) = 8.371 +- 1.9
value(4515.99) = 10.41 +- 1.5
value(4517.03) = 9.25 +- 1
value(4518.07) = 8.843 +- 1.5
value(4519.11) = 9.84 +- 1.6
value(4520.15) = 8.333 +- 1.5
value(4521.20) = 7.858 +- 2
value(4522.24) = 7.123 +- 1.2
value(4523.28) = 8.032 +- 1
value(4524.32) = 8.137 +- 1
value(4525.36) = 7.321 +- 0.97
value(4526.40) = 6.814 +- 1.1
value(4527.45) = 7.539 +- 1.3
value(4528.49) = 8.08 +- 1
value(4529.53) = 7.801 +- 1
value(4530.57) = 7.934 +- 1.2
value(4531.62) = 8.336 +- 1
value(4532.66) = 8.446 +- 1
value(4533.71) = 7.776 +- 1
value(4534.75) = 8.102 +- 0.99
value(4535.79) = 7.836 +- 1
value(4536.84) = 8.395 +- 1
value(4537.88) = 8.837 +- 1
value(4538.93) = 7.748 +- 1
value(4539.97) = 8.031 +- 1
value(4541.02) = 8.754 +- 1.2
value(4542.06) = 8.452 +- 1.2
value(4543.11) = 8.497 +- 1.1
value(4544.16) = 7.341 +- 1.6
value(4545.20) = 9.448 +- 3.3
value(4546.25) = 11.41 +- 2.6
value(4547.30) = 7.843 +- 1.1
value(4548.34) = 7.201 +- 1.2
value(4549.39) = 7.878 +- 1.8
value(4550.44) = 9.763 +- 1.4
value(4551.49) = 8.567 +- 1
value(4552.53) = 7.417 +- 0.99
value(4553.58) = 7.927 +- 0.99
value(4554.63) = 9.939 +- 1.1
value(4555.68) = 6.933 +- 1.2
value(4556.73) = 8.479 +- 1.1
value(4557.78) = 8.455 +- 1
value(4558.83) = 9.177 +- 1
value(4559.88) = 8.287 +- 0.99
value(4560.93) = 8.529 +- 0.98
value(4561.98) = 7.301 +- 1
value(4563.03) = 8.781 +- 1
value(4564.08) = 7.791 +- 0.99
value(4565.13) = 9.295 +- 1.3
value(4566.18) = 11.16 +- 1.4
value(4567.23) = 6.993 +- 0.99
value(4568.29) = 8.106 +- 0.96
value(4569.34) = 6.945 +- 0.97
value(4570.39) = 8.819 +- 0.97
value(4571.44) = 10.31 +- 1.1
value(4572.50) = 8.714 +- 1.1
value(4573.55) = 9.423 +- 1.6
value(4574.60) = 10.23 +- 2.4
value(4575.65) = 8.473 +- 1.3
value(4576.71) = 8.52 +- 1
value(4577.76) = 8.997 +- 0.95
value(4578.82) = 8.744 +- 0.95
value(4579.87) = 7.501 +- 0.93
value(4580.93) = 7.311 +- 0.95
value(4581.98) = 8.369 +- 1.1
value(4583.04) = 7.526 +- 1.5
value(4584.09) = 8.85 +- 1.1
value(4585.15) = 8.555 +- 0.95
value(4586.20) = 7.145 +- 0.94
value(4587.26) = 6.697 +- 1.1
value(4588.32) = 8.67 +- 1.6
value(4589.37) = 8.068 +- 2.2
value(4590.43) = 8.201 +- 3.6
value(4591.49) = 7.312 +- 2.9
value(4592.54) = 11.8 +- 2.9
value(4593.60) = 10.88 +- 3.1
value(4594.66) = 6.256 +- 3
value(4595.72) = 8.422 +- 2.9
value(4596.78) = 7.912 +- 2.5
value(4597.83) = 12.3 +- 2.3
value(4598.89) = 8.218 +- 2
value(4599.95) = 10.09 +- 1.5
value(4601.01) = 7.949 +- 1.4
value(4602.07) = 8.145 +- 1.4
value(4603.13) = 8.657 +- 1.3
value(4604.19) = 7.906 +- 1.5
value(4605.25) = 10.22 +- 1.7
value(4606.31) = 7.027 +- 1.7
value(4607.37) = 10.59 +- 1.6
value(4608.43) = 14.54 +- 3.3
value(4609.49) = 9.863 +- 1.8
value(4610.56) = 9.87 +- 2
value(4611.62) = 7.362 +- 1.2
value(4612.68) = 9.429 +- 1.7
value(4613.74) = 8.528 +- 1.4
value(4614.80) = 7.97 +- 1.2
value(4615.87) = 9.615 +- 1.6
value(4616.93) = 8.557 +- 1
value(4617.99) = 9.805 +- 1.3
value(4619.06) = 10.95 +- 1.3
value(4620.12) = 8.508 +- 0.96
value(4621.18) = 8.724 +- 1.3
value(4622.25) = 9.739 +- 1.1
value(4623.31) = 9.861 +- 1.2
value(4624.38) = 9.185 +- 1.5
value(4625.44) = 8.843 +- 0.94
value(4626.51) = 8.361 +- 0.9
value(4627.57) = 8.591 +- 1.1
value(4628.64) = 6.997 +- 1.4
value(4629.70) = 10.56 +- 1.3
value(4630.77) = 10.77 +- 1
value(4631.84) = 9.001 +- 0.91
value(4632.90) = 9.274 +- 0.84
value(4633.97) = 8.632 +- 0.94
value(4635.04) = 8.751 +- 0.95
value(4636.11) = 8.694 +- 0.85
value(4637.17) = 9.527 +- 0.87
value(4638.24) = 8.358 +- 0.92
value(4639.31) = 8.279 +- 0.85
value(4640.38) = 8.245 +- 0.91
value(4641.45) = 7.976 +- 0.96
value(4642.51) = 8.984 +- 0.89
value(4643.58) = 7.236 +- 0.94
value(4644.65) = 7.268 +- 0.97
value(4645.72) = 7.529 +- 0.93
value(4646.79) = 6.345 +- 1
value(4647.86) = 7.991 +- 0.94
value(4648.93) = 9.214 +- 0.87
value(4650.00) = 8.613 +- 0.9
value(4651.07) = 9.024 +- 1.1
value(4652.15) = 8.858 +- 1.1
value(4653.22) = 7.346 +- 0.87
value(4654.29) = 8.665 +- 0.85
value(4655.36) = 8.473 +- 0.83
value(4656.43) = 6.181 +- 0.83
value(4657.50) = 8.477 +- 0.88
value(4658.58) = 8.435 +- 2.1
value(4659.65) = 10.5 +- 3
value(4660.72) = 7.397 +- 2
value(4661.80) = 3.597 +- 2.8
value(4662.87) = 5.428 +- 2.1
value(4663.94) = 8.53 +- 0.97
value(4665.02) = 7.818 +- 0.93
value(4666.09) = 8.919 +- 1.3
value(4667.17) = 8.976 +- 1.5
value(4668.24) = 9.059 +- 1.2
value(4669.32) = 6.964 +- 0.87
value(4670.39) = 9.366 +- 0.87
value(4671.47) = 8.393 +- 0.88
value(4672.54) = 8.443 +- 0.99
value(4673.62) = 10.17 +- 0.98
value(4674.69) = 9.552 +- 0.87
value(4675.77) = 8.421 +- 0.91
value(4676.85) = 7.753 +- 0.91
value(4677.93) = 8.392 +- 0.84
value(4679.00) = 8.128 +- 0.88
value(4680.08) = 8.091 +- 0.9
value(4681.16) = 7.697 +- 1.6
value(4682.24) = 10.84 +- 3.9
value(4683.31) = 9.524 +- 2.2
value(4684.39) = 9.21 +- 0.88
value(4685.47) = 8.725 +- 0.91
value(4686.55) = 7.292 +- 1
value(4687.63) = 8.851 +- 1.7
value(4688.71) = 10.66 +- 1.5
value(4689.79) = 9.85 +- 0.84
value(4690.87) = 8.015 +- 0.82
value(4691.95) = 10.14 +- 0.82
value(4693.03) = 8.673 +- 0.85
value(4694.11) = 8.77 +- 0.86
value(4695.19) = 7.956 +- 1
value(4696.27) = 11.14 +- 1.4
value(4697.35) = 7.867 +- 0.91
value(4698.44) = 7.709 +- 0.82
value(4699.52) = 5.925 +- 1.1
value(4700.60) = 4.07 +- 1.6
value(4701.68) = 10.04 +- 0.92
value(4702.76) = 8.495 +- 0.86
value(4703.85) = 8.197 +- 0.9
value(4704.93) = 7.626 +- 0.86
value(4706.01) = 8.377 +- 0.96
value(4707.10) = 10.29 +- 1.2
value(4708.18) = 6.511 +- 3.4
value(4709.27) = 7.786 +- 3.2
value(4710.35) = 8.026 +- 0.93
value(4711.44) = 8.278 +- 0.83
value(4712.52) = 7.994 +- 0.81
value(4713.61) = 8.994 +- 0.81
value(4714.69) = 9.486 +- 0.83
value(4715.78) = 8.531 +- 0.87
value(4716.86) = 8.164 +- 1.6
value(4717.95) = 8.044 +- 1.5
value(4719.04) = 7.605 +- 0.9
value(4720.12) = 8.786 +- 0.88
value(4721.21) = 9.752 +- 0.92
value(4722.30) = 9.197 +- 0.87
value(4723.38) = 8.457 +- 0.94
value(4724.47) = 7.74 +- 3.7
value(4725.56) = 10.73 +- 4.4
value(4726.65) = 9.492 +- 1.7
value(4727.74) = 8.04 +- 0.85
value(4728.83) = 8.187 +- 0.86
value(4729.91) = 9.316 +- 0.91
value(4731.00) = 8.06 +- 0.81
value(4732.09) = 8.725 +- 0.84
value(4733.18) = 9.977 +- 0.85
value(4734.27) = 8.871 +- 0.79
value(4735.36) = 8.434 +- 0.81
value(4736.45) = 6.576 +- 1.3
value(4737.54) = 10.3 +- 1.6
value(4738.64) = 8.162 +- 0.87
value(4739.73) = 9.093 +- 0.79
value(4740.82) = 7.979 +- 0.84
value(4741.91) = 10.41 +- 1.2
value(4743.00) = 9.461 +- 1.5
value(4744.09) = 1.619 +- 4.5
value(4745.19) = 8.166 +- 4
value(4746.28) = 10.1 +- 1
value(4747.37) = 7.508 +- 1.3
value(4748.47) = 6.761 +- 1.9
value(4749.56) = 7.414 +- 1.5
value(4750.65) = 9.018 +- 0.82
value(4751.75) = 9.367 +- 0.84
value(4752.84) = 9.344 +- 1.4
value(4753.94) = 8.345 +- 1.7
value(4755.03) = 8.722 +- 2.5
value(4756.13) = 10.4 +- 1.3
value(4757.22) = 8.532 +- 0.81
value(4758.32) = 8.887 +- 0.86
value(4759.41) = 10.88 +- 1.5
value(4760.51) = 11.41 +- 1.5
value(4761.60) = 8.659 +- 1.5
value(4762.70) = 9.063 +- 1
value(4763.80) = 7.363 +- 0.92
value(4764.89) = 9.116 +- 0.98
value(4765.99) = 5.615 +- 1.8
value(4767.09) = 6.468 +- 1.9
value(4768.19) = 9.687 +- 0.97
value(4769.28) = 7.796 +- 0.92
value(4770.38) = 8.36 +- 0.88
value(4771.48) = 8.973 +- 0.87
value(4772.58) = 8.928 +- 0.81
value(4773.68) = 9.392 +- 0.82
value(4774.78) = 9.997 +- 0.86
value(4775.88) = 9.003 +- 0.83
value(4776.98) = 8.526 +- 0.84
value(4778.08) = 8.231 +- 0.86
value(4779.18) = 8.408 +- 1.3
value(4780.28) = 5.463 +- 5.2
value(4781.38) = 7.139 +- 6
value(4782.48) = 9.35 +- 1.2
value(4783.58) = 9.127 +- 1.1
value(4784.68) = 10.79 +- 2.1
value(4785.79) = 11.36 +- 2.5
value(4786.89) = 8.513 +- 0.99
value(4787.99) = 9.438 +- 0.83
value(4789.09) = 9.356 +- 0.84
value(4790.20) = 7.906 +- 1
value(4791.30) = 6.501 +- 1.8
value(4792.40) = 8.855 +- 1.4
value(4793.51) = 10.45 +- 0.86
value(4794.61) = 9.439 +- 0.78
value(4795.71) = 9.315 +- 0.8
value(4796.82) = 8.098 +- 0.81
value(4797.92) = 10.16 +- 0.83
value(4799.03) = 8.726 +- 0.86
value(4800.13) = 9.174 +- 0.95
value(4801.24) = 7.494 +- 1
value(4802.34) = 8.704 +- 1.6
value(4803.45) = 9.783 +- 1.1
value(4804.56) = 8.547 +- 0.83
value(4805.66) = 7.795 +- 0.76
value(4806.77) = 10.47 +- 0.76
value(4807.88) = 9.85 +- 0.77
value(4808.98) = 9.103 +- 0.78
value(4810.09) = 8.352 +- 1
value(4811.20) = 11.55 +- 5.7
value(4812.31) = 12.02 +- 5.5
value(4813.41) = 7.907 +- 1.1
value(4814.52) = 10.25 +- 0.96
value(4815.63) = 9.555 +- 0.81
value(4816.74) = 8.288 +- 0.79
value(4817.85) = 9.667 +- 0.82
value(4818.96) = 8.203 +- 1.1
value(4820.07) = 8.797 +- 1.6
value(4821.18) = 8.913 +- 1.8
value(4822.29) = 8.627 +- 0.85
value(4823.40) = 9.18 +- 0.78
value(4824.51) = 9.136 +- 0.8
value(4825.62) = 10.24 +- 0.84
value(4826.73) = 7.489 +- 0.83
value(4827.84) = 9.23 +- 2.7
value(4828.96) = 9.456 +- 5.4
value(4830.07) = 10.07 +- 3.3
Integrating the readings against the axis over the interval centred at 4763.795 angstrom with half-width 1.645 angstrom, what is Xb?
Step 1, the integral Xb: 28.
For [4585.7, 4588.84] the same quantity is 24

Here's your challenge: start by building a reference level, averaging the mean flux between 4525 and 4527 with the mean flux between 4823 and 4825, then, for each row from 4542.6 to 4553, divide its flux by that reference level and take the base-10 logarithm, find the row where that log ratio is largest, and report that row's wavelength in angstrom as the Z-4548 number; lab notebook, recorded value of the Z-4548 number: 4546.25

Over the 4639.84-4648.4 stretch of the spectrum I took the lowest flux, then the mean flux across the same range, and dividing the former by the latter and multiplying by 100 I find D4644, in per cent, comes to 82.4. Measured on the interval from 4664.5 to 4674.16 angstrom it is 80.2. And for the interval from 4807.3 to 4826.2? 84.2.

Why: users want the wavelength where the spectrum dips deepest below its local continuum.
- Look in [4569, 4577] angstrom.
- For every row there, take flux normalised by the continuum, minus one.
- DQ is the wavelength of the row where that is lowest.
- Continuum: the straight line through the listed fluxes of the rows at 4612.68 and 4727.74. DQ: 4569.34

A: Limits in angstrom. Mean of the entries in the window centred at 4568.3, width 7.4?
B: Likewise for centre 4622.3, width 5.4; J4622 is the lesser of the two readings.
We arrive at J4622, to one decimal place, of 8.8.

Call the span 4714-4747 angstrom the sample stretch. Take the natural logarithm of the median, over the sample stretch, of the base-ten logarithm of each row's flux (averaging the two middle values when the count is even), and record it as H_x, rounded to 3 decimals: -0.066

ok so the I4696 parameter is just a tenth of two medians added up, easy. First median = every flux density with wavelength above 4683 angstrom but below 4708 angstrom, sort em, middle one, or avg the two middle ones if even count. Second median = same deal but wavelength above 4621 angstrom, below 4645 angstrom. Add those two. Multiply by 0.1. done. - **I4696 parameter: 1.74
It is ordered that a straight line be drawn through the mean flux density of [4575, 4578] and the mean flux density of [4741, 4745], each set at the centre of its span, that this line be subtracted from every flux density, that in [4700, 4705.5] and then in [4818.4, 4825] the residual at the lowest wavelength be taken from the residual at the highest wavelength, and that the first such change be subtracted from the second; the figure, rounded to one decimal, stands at -2.6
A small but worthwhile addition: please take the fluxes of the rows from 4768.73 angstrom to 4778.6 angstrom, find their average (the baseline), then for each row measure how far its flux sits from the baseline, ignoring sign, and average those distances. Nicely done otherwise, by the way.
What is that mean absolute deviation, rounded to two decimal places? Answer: 0.51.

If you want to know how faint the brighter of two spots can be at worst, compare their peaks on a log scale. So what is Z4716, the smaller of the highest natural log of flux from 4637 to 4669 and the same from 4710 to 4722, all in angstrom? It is 2.28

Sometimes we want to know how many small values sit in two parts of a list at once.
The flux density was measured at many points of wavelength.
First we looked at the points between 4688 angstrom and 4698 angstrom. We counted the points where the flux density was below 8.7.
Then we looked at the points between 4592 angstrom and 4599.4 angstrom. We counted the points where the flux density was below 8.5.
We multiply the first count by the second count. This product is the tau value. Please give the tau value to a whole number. 16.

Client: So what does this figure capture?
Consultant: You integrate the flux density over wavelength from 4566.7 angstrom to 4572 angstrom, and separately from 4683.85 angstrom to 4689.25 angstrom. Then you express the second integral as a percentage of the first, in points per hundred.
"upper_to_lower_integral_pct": 111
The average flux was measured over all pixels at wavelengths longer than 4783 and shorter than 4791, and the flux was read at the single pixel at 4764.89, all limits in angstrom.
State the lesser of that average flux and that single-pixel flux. 9.12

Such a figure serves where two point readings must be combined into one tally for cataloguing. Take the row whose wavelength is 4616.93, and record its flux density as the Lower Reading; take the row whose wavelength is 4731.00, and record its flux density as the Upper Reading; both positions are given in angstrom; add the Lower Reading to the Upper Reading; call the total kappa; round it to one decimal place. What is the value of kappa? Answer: 16.6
